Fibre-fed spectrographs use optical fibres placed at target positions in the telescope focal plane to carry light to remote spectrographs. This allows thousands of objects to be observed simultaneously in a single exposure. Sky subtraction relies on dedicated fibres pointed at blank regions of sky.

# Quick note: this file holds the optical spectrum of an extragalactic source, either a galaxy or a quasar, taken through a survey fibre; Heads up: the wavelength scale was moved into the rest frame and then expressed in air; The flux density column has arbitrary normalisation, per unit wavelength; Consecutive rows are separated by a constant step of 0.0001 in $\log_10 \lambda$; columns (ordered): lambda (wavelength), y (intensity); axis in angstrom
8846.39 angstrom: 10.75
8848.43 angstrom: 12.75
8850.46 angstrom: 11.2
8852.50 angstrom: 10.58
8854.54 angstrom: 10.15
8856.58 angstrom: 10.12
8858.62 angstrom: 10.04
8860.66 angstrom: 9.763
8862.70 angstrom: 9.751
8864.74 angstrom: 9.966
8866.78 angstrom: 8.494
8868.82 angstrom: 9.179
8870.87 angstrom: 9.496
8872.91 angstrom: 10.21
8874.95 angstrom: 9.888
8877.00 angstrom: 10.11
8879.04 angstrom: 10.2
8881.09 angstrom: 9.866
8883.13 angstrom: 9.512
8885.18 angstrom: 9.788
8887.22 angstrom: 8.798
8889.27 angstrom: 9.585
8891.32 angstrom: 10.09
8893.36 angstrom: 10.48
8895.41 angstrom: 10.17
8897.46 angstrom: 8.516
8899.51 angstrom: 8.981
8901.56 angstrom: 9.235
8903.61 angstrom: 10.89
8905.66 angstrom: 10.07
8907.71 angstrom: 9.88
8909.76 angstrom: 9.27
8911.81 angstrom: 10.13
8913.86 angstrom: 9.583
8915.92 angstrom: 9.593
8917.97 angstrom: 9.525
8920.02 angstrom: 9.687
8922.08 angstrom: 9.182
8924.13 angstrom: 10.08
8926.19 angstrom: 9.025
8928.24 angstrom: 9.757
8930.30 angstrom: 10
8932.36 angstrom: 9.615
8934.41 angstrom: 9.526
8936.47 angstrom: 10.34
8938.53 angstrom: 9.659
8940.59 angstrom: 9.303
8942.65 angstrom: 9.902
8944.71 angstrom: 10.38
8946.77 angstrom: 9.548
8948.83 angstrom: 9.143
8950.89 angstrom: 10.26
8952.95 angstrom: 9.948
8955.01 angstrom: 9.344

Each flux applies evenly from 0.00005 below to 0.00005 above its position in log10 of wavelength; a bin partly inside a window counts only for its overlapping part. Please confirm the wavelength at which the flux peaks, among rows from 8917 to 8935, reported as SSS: 8924.13 angstrom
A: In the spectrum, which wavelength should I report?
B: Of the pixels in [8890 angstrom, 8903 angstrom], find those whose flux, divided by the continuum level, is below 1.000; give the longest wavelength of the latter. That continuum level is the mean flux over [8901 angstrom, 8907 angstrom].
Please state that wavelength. 8901.56 angstrom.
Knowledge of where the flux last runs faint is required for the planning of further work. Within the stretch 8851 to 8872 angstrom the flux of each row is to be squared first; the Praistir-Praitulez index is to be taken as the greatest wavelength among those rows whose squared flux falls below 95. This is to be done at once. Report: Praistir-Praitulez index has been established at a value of 8870.87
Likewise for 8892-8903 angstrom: 8901.56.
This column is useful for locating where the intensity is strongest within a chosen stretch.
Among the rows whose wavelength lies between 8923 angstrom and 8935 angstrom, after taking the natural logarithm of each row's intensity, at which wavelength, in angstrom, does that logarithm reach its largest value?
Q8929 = 8924.13 angstrom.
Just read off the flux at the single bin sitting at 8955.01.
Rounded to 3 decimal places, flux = 9.344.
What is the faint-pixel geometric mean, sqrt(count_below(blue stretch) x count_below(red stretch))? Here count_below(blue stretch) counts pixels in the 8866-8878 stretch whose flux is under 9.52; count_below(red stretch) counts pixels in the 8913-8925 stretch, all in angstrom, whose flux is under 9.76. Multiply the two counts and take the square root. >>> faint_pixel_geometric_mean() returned 3.9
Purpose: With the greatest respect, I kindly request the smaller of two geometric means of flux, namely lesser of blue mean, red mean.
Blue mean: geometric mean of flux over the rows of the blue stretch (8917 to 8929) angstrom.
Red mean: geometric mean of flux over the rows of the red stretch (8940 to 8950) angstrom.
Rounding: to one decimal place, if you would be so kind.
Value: 9.5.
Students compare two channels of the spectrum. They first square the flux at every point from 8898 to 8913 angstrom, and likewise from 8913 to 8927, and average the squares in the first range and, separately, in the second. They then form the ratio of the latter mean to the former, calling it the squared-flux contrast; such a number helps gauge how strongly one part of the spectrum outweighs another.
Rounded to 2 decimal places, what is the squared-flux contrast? 0.95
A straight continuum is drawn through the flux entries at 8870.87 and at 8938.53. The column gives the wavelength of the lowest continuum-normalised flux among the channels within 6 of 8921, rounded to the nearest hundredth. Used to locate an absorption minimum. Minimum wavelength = 8926.19 angstrom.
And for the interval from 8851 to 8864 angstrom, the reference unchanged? 8862.70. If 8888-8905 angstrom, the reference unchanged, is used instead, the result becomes 8897.46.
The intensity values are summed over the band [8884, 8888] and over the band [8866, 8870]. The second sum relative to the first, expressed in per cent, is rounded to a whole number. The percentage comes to 95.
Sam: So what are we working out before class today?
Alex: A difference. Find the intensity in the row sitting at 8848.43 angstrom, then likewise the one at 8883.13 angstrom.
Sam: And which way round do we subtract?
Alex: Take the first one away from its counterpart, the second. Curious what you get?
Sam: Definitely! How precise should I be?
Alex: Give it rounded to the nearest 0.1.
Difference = -3.2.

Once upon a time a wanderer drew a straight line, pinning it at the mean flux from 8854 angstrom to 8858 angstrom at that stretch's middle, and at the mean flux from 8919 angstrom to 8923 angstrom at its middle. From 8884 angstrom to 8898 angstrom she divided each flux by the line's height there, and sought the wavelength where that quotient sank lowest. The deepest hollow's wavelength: 8897.46 angstrom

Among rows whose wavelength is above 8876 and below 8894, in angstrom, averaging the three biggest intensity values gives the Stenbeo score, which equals 10.3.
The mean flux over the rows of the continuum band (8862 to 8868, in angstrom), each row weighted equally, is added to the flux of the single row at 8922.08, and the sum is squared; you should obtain 345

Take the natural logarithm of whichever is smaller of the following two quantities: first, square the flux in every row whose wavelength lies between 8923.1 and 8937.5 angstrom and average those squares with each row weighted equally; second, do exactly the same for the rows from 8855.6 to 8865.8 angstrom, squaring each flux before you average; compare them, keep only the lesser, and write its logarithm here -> 4.56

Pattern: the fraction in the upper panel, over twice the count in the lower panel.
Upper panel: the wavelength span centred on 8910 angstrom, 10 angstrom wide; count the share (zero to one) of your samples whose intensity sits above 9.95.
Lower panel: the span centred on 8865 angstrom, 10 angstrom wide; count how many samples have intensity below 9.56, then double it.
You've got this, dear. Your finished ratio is 0.100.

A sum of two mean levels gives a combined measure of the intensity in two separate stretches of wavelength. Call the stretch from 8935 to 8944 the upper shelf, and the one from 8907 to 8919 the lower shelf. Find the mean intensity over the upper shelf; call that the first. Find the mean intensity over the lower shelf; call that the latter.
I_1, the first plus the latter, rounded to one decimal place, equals 19.5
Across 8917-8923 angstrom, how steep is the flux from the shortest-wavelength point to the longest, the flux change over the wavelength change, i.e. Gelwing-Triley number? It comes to -0.1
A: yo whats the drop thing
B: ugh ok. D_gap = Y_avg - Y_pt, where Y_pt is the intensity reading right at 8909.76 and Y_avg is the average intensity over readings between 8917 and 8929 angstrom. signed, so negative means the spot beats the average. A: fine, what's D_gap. 0.27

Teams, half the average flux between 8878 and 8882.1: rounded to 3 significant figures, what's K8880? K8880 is 5.02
